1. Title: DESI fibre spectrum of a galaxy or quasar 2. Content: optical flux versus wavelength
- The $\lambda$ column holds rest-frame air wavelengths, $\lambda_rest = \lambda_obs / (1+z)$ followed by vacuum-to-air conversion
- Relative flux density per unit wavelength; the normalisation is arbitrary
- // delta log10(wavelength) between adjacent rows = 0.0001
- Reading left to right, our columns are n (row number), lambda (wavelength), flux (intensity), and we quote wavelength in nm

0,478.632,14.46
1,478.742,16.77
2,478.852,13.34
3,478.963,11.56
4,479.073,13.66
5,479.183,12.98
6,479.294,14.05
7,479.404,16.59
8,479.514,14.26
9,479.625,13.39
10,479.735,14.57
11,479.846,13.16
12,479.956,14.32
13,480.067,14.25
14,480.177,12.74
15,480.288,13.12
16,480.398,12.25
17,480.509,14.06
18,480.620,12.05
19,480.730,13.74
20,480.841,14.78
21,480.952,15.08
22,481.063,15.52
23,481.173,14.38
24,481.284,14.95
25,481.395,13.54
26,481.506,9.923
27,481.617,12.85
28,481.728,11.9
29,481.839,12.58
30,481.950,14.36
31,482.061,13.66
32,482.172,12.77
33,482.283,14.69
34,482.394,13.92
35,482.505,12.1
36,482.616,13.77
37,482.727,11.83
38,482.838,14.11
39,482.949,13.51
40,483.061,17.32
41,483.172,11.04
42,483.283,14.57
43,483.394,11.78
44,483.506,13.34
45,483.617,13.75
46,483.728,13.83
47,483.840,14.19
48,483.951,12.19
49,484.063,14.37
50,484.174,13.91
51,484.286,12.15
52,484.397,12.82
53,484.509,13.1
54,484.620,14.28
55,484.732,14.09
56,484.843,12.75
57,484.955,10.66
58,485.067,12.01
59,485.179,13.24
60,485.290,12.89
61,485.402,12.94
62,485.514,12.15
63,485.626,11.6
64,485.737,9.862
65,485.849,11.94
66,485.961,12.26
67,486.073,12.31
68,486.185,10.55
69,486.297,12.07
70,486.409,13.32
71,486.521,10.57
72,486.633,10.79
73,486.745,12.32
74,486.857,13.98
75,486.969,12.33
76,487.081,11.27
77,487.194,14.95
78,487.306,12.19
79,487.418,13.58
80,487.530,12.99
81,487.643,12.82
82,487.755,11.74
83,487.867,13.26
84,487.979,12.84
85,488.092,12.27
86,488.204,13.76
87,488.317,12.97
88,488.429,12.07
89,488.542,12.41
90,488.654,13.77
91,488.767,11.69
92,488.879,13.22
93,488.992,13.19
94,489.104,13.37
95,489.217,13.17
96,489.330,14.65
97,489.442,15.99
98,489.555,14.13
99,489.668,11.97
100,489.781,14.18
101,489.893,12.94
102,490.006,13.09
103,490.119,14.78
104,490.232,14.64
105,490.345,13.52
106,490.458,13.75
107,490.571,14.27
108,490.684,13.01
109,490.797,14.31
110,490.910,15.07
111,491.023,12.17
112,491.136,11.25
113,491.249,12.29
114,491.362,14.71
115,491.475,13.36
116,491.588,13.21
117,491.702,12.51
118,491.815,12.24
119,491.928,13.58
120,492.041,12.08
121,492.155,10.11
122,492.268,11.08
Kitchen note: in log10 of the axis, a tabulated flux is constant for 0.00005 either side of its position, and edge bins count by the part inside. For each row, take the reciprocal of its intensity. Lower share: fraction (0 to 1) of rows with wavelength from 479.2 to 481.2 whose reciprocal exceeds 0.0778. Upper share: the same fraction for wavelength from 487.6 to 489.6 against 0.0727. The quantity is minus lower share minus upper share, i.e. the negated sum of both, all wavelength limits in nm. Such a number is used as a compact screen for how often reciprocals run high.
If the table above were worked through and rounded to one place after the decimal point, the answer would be -0.9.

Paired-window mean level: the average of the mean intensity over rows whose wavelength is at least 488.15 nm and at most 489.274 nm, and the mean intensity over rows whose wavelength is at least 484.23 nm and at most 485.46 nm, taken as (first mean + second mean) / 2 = 12.9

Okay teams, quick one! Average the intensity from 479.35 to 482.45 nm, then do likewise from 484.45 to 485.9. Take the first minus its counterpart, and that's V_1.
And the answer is 1.3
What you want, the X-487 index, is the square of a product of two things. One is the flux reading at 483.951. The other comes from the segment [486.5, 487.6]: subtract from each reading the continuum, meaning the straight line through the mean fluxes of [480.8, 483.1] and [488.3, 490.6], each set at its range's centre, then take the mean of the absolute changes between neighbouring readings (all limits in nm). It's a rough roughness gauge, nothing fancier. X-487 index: 388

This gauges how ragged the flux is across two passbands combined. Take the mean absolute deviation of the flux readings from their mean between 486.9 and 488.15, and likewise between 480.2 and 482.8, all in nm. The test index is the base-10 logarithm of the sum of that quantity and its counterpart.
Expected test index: 0.256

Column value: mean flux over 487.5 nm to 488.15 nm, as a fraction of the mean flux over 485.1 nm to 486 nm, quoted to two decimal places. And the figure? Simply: 1.04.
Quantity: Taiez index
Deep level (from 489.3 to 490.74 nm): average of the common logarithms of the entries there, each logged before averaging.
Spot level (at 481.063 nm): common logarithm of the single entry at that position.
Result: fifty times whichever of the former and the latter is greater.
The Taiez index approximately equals 59.5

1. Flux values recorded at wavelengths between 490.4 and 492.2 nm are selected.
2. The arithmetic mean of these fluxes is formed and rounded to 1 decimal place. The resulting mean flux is 13.0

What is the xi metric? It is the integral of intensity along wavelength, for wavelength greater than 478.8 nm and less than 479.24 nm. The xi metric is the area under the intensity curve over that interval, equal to 5.7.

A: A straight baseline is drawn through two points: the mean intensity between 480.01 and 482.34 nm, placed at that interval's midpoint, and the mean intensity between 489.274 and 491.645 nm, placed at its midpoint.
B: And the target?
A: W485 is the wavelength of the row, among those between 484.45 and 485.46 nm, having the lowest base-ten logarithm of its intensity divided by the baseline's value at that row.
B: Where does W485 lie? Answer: 484.955 nm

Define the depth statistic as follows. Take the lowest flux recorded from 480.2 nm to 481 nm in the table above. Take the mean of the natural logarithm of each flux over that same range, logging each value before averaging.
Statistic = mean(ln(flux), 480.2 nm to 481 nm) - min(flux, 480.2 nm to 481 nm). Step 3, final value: -9.4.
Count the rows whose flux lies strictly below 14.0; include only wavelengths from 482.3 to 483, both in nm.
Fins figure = 5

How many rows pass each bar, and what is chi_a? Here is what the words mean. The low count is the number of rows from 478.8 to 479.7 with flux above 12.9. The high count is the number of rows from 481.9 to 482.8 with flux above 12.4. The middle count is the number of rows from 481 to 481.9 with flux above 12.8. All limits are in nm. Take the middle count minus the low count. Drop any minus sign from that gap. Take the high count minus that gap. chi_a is 4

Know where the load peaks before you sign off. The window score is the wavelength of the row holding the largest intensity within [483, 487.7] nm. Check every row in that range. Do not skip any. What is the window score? 483.061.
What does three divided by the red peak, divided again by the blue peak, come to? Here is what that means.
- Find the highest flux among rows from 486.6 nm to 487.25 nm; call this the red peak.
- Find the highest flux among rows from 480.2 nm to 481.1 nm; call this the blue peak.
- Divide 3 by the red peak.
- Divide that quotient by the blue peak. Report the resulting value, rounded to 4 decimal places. 0.0129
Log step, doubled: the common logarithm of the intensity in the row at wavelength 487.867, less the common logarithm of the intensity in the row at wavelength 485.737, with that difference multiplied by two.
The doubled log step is 0.26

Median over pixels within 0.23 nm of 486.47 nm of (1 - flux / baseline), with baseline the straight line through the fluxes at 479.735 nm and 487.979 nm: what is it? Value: 0.13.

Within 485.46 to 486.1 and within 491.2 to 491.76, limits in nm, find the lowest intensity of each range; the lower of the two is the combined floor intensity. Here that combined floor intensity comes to 9.9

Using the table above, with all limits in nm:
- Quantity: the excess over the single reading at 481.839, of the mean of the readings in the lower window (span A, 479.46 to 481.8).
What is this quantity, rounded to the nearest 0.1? 1.0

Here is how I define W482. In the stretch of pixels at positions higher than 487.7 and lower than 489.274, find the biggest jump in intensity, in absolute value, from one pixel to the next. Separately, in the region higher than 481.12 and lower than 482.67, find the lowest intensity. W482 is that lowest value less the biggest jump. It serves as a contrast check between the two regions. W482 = 7.8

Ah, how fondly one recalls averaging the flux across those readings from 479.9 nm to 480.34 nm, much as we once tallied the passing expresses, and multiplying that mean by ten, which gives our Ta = 136.1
